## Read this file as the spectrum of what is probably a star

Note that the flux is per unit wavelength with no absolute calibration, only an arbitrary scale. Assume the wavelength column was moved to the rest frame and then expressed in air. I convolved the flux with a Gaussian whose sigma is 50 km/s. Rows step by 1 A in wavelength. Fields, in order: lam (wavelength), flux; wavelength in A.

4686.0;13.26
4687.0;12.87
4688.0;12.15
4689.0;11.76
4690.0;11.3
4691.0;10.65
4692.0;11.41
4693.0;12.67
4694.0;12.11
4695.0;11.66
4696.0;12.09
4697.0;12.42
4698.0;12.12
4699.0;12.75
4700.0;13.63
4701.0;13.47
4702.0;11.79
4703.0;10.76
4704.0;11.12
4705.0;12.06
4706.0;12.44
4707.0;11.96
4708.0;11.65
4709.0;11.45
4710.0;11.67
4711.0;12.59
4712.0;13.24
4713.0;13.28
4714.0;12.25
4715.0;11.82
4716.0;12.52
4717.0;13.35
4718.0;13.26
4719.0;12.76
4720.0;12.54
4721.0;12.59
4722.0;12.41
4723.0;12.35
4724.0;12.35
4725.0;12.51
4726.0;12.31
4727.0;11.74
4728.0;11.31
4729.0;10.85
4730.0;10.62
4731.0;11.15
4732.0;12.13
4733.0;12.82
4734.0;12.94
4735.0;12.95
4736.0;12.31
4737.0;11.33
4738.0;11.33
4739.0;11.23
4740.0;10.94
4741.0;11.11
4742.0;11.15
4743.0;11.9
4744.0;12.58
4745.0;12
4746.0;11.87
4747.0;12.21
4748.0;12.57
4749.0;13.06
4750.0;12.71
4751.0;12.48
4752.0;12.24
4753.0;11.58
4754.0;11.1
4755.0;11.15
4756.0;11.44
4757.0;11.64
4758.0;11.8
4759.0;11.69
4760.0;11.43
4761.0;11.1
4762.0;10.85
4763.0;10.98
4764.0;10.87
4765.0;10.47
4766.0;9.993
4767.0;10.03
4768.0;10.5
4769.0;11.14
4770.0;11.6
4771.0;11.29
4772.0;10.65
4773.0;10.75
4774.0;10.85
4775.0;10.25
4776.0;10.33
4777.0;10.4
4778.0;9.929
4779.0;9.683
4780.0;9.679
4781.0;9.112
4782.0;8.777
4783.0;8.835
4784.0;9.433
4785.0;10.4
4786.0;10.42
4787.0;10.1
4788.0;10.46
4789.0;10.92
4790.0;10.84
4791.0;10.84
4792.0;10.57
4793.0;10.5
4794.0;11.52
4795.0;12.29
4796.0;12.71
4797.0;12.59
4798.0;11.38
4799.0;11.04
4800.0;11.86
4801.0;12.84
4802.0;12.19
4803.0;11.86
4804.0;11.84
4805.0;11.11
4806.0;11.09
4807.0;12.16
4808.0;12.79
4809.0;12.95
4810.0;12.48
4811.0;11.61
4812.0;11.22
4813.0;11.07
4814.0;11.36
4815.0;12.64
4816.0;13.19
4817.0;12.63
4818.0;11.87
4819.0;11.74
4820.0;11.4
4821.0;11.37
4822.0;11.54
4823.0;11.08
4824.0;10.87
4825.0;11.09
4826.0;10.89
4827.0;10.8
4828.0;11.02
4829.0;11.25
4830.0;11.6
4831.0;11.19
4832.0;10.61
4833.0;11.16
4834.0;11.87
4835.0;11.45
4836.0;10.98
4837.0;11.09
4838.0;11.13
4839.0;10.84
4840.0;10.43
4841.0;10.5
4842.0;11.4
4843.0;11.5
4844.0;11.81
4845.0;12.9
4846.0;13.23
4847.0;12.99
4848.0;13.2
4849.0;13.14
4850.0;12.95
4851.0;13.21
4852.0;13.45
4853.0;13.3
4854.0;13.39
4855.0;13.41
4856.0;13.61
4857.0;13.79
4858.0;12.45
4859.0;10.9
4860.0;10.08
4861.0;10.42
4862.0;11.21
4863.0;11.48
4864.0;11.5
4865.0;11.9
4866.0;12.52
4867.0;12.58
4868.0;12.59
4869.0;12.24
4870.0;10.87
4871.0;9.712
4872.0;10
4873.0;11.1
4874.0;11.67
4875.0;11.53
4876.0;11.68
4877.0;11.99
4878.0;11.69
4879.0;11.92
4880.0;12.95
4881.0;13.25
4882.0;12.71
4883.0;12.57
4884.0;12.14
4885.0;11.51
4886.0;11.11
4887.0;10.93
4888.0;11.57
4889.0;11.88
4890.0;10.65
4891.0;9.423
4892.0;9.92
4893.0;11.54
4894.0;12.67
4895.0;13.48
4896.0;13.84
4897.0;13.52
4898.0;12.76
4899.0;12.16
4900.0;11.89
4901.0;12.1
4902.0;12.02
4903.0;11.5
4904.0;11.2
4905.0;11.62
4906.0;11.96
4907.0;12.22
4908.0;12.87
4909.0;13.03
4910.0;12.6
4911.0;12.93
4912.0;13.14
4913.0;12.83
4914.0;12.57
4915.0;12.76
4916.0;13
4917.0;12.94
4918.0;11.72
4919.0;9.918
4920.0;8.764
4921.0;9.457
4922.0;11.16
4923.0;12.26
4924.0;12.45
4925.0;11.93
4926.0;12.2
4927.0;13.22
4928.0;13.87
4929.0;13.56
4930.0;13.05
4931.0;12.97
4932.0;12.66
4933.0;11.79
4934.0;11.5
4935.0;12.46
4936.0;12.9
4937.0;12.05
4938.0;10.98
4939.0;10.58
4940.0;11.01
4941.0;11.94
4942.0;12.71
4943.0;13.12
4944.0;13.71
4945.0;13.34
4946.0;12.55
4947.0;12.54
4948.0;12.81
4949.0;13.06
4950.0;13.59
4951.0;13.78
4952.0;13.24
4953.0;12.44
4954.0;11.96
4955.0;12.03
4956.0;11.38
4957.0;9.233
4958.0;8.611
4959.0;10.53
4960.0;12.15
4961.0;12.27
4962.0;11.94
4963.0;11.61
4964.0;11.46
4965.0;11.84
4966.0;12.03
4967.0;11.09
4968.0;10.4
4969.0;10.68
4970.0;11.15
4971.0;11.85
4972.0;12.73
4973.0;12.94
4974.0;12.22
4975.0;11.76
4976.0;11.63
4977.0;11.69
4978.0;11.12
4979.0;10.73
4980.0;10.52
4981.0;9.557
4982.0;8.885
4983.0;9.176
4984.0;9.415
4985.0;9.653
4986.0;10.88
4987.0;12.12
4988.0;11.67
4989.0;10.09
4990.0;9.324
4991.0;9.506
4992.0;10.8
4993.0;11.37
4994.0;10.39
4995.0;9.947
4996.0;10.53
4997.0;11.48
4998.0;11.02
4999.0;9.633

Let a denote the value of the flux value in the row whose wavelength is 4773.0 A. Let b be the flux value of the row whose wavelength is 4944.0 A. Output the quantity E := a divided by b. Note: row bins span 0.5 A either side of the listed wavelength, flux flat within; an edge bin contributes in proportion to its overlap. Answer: 0.78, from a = 10.75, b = 13.71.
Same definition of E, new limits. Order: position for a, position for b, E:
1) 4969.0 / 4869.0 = 0.87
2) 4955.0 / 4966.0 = 1.00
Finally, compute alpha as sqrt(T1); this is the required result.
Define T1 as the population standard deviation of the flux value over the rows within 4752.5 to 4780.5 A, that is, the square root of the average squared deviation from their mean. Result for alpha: 0.79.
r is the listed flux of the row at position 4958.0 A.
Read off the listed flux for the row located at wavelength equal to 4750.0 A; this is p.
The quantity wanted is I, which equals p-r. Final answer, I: 4.1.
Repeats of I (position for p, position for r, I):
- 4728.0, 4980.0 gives 0.8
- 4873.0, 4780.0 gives 1.4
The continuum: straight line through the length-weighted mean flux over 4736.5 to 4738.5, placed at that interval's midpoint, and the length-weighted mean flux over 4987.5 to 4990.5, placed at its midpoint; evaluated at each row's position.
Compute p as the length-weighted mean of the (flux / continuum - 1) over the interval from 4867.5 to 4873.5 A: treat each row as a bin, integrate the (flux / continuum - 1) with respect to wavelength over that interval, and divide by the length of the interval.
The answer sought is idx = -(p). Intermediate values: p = 0.02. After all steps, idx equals -0.02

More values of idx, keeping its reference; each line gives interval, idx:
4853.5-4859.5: -0.19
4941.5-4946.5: -0.24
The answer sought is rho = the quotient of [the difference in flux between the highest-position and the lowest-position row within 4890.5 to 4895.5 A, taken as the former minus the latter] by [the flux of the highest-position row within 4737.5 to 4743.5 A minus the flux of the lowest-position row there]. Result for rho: 7.1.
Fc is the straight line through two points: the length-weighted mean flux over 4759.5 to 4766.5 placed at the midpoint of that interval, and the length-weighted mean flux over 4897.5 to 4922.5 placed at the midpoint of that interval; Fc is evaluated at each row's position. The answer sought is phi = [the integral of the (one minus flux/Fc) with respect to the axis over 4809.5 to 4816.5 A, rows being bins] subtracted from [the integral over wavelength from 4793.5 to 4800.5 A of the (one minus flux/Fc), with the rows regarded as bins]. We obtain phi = -0.07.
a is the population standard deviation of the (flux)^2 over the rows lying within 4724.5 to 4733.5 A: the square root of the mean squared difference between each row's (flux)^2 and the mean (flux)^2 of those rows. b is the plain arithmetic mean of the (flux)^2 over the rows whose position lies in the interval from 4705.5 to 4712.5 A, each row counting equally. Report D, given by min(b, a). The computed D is 17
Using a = 17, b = 148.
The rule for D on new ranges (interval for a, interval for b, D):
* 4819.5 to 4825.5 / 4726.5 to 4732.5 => 5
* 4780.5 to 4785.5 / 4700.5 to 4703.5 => 11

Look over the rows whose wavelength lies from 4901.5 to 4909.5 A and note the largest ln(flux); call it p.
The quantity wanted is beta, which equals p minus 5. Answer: -2.43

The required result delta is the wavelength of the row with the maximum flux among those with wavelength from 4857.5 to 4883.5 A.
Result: 4881.0 A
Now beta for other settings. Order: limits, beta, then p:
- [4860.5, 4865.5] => -2.52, 2.48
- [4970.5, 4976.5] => -2.44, 2.56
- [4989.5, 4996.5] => -2.57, 2.43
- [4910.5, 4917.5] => -2.42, 2.58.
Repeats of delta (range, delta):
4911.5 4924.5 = 4912.0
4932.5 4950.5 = 4944.0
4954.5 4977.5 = 4973.0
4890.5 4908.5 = 4896.0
